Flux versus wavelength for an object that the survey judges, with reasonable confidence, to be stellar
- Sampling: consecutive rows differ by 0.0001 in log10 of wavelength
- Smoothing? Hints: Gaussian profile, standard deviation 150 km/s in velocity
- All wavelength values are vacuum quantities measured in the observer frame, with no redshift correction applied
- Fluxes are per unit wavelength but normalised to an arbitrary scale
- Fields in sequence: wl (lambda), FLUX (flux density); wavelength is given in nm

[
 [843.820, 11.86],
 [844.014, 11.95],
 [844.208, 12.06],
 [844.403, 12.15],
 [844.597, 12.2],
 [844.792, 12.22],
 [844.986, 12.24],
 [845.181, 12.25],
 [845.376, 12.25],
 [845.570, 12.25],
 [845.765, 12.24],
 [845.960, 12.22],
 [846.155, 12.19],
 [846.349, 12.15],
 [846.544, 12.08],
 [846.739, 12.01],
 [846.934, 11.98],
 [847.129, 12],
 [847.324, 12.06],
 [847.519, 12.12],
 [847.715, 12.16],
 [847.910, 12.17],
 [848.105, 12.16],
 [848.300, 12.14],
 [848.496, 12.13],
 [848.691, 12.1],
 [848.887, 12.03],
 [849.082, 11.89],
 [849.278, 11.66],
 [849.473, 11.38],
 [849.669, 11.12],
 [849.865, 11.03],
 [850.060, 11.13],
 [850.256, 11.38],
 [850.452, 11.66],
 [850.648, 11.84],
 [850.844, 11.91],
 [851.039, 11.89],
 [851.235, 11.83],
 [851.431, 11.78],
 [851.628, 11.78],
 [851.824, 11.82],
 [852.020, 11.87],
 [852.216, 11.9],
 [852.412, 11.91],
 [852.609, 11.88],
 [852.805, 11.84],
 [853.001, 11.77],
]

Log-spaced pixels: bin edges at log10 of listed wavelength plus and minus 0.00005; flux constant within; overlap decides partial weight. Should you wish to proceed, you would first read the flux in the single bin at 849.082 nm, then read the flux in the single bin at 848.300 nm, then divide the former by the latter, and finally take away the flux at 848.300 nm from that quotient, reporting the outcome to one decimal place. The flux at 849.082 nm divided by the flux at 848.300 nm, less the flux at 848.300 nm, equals -11.2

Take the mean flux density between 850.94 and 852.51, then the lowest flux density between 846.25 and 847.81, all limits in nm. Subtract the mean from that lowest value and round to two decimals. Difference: 0.13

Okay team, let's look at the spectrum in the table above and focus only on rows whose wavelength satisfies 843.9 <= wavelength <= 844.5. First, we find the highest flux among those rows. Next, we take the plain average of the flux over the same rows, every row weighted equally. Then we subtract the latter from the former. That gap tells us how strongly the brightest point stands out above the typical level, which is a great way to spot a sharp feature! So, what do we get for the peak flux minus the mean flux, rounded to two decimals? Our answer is 0.10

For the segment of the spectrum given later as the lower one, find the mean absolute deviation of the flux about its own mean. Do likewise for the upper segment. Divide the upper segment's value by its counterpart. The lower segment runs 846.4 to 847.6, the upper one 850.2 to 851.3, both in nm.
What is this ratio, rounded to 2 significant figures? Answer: 3.4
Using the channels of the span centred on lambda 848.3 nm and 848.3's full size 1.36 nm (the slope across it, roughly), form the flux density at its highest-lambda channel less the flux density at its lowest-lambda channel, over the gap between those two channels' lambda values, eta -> -0.11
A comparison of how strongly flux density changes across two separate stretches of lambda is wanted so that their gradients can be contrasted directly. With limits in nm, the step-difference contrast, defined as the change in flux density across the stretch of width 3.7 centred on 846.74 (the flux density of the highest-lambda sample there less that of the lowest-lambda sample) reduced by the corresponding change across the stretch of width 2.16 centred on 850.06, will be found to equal -0.11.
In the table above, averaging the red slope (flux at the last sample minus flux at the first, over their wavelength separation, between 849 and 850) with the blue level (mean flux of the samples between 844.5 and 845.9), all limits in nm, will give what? 5.57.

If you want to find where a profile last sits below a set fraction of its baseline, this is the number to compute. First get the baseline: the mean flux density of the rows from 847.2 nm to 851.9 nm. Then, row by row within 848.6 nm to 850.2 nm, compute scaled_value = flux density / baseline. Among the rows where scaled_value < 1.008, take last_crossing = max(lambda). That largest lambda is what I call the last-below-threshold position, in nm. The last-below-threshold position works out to 850.060 nm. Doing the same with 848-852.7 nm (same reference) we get 852.609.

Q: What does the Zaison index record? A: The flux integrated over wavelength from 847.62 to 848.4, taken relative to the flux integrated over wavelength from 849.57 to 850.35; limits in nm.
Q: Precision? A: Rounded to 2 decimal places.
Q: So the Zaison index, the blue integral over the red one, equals 1.09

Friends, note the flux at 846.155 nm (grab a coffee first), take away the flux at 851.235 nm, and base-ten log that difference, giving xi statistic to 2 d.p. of -0.44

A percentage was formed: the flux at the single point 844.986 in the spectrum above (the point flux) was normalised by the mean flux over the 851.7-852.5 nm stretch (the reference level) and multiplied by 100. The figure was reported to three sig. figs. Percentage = 103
